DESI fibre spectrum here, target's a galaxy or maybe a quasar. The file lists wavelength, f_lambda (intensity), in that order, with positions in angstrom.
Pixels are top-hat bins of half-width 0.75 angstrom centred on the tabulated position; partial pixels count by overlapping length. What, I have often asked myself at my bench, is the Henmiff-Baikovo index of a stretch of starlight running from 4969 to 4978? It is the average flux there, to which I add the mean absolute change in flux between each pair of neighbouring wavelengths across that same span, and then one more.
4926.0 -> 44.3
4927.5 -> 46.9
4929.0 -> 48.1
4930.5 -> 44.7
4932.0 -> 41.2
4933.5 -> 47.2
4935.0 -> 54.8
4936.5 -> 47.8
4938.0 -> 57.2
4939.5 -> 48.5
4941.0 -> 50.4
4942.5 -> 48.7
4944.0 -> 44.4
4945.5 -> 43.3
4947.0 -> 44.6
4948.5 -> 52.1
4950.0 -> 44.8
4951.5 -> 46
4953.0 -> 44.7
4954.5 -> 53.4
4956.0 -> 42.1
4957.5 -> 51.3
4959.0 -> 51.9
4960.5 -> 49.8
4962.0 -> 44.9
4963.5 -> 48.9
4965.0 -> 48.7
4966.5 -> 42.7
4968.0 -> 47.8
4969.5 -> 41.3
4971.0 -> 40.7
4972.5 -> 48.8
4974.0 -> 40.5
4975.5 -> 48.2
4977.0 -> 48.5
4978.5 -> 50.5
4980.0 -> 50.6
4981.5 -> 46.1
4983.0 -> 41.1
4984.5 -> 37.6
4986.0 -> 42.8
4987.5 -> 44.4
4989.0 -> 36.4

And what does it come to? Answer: 51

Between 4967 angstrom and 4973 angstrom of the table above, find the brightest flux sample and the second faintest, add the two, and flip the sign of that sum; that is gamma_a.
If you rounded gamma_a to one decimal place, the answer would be -90.1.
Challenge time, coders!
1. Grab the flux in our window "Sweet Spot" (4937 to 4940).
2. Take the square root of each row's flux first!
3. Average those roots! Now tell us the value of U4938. 7.26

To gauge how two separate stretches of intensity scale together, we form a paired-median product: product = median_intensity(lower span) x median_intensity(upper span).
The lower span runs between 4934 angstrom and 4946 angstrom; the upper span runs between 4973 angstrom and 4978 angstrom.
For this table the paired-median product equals 2343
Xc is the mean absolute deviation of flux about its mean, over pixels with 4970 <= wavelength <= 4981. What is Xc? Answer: 3.56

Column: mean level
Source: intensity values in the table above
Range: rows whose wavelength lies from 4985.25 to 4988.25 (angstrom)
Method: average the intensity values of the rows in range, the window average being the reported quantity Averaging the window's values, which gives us 43.6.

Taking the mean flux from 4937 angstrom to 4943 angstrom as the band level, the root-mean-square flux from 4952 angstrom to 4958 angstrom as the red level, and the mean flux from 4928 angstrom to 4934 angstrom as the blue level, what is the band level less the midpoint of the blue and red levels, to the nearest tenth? 4.5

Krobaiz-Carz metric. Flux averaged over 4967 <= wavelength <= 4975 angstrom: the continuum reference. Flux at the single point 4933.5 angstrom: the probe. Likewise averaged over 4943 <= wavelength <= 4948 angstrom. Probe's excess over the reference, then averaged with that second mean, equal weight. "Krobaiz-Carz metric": 24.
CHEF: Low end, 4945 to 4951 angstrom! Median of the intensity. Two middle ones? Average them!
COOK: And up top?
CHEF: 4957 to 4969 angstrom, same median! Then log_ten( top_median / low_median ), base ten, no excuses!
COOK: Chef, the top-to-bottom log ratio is 0.038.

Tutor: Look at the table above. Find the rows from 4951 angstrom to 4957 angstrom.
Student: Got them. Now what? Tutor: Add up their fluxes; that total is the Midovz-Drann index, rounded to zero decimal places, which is 186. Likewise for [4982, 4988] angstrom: 166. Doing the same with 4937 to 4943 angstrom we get 205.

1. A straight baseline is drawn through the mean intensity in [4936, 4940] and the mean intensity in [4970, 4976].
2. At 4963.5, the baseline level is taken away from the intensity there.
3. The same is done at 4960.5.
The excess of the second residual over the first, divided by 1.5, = 0.2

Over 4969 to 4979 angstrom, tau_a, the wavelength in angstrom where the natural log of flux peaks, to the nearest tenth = 4978.5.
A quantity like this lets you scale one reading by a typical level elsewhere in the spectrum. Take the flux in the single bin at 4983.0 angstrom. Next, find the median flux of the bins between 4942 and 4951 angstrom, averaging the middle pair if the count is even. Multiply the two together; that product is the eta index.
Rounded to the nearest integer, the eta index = 1837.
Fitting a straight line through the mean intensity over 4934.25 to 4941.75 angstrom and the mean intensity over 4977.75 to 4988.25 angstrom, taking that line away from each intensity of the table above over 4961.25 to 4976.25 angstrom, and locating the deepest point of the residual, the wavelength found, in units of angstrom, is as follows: 4971.0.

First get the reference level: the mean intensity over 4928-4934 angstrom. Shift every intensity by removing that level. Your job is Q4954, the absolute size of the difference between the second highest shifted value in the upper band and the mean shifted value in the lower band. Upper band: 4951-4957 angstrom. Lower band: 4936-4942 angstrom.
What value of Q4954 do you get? 5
